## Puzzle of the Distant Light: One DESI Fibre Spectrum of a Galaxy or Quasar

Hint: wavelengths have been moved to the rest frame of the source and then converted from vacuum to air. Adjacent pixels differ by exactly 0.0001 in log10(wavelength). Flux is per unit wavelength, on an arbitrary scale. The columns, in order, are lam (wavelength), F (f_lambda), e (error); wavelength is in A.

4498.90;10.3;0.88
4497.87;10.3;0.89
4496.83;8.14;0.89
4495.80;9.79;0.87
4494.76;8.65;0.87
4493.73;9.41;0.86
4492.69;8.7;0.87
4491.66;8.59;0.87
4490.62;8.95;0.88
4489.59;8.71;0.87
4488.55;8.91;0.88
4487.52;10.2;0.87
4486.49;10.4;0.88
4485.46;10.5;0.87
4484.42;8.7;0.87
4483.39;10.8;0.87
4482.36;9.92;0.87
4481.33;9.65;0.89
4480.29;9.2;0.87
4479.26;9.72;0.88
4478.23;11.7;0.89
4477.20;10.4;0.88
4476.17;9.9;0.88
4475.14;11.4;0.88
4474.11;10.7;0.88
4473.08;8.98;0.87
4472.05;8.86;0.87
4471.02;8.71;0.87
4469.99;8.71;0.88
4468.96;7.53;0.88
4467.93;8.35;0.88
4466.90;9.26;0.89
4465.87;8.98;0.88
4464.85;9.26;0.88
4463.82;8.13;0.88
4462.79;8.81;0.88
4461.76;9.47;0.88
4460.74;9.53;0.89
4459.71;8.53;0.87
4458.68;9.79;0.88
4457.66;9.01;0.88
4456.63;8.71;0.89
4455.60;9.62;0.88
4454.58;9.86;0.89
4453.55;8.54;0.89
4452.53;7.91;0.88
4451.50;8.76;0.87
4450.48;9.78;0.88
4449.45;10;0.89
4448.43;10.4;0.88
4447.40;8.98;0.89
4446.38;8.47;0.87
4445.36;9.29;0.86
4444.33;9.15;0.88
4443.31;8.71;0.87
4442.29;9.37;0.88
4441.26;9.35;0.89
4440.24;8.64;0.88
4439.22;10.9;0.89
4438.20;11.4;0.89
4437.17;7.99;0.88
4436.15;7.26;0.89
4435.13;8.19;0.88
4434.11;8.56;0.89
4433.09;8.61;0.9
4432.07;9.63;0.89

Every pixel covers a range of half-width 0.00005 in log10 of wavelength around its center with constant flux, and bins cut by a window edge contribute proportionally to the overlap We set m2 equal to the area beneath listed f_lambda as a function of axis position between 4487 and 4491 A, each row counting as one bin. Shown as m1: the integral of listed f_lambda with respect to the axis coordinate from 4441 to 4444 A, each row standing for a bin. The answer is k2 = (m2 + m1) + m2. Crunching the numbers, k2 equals 101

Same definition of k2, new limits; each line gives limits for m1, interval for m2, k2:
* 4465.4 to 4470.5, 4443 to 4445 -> 79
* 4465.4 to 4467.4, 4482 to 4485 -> 77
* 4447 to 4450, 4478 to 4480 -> 71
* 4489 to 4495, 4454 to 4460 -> 164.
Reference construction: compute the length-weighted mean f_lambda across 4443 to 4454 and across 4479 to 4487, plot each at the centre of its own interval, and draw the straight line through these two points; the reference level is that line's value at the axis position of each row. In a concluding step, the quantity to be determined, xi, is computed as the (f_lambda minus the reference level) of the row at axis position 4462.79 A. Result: -0.6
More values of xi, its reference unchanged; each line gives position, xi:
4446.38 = -0.6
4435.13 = -0.6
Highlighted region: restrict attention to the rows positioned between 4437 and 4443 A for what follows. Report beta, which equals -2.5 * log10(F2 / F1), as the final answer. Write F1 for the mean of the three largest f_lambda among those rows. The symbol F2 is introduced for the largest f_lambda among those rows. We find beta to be -0.083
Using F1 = 10.6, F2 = 11.4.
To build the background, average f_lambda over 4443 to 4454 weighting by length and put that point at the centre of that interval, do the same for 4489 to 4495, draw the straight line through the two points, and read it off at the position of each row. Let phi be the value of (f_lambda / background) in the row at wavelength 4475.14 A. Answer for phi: 1.28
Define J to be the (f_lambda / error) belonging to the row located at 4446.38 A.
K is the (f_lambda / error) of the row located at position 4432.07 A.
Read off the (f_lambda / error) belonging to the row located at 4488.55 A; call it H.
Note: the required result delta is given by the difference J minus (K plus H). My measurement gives -11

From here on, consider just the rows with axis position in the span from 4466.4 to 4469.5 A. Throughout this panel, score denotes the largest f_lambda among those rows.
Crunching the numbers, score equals 9.26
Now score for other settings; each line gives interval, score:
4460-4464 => 9.53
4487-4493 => 10.2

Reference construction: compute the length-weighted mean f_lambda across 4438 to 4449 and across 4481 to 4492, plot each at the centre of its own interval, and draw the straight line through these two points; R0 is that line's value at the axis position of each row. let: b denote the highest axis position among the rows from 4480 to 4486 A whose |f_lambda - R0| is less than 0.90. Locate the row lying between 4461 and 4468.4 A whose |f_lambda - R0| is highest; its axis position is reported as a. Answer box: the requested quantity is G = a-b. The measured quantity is -20.6 A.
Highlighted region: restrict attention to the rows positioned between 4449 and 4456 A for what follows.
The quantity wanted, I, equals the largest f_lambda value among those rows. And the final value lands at 10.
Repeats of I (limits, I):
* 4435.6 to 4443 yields 11.4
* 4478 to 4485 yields 11.7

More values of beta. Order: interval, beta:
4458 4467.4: -0.022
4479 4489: -0.024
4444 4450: -0.054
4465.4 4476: -0.094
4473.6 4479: -0.041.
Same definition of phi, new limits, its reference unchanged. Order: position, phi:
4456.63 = 0.96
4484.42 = 0.98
